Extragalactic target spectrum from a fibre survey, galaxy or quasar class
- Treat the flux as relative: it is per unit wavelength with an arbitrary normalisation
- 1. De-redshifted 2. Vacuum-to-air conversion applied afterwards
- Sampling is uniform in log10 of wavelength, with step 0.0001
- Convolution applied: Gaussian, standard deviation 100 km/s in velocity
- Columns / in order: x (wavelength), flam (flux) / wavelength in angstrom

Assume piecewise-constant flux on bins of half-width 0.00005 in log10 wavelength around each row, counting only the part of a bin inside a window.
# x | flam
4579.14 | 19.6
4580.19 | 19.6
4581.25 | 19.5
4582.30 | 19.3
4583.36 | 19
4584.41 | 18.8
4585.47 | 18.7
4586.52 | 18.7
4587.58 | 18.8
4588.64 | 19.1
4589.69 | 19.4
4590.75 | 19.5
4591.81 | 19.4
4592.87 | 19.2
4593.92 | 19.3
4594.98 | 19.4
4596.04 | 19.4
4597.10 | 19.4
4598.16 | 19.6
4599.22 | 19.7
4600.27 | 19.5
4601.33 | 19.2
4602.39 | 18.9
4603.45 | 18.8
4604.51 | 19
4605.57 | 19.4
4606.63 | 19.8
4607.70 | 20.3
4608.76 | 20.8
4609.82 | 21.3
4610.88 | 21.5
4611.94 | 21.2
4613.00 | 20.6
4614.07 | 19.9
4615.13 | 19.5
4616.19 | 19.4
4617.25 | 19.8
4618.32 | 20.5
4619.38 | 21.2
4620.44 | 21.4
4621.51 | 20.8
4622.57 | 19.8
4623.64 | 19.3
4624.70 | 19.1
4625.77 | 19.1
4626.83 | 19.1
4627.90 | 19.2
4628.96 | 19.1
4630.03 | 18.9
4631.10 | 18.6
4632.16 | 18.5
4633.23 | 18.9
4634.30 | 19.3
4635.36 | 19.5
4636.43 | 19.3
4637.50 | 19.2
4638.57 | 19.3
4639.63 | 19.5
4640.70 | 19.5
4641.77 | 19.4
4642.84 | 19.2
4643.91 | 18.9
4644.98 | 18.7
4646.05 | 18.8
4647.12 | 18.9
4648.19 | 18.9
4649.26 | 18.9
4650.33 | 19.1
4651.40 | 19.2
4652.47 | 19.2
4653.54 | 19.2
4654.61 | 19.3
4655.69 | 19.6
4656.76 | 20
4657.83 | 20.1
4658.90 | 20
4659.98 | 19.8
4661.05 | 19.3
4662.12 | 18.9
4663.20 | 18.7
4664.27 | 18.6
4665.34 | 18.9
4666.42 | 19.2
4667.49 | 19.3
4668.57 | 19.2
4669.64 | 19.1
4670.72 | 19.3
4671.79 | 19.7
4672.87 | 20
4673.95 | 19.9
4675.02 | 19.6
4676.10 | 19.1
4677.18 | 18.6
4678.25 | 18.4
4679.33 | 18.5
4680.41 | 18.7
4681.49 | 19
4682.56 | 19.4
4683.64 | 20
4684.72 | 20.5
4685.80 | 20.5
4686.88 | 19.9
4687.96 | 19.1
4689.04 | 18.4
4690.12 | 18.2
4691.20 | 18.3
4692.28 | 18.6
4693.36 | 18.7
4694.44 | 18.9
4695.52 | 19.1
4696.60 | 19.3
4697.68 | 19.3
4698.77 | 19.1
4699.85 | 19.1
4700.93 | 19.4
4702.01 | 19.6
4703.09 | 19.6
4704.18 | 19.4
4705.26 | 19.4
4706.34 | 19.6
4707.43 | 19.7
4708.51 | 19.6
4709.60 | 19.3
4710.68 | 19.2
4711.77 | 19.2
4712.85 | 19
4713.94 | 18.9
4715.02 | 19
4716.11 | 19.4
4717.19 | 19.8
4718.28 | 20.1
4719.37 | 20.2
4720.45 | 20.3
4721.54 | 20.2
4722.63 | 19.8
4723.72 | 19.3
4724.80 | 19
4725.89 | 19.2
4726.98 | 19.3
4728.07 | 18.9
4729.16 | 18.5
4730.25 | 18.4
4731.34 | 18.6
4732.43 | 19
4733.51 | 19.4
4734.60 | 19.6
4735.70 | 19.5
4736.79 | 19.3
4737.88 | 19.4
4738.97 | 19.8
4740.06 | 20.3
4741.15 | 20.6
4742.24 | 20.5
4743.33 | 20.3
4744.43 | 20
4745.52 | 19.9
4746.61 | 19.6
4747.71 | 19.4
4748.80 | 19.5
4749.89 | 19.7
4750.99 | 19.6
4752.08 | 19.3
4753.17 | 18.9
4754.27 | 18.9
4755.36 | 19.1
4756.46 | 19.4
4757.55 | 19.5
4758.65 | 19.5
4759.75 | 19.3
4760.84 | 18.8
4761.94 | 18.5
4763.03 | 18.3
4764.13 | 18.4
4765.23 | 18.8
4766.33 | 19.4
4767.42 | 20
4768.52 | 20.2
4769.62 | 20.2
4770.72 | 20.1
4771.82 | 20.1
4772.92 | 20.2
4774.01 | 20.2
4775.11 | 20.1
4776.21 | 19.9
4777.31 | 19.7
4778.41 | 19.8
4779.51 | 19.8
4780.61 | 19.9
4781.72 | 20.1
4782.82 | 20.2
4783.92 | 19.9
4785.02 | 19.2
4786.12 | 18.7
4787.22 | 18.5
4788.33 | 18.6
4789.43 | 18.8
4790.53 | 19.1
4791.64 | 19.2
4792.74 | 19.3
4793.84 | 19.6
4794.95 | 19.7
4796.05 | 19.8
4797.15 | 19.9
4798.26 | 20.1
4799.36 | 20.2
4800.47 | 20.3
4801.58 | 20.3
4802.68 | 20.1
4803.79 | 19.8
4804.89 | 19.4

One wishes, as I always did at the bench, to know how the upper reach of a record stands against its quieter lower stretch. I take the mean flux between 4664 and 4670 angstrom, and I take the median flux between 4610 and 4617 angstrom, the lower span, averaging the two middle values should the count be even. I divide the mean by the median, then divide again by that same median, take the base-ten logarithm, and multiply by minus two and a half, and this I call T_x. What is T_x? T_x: 3.33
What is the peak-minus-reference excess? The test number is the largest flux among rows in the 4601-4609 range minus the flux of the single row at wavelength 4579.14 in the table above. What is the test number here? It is 1.2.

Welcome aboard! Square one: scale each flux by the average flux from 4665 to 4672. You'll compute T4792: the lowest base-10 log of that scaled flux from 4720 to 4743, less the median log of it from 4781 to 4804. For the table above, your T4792 -0.032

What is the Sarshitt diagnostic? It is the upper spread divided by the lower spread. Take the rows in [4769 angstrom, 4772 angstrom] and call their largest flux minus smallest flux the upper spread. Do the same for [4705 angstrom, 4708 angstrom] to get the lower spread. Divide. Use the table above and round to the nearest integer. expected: 0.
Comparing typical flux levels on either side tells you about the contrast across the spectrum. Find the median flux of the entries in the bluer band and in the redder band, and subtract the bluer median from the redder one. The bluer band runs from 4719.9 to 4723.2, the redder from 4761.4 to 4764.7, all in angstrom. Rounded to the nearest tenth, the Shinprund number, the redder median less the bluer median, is -1.8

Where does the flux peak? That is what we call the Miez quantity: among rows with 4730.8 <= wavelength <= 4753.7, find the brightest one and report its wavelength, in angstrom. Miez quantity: 4741.15 angstrom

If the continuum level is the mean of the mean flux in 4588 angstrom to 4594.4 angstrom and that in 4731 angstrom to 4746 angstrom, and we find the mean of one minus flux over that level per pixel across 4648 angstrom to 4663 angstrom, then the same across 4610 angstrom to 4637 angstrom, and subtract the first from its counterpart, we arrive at -0.02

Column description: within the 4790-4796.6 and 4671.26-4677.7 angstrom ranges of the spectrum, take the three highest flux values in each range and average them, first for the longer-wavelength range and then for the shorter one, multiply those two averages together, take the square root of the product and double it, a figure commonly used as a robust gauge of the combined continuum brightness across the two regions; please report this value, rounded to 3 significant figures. 39.6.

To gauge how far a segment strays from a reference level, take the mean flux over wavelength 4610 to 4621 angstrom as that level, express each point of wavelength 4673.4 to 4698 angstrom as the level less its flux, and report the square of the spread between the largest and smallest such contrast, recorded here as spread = 5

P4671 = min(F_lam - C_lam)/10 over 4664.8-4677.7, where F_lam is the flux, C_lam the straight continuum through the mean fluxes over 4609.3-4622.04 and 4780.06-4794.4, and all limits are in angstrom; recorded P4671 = -0.153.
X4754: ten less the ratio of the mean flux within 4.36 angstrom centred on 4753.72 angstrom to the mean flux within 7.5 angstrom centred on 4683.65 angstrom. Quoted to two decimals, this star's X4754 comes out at 9.03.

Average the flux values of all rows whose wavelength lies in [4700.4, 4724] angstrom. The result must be 19.5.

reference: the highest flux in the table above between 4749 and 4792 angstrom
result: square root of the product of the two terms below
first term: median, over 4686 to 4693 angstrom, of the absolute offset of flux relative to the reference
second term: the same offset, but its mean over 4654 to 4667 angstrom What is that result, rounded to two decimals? 1.19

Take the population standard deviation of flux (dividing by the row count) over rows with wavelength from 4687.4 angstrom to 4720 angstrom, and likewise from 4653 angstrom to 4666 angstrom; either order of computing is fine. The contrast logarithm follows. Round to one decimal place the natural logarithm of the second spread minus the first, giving -3.3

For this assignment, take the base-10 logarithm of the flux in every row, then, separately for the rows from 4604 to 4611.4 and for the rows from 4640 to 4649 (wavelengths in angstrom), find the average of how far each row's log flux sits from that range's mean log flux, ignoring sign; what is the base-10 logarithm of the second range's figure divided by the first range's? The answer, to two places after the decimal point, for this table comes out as -0.47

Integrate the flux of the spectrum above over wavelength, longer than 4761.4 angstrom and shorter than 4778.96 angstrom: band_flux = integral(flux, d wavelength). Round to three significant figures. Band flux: 345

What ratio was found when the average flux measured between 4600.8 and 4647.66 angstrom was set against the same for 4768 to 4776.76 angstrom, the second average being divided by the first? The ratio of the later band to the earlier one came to 1.03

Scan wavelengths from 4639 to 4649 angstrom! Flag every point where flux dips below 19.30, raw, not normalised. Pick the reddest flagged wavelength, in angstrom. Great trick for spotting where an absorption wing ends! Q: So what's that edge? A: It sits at 4648.19 angstrom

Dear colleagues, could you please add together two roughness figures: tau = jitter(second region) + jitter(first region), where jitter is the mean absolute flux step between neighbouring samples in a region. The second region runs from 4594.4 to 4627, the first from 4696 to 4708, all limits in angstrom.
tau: 0.46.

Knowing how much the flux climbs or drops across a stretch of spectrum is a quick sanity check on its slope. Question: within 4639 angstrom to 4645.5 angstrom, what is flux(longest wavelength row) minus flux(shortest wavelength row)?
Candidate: -0.80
